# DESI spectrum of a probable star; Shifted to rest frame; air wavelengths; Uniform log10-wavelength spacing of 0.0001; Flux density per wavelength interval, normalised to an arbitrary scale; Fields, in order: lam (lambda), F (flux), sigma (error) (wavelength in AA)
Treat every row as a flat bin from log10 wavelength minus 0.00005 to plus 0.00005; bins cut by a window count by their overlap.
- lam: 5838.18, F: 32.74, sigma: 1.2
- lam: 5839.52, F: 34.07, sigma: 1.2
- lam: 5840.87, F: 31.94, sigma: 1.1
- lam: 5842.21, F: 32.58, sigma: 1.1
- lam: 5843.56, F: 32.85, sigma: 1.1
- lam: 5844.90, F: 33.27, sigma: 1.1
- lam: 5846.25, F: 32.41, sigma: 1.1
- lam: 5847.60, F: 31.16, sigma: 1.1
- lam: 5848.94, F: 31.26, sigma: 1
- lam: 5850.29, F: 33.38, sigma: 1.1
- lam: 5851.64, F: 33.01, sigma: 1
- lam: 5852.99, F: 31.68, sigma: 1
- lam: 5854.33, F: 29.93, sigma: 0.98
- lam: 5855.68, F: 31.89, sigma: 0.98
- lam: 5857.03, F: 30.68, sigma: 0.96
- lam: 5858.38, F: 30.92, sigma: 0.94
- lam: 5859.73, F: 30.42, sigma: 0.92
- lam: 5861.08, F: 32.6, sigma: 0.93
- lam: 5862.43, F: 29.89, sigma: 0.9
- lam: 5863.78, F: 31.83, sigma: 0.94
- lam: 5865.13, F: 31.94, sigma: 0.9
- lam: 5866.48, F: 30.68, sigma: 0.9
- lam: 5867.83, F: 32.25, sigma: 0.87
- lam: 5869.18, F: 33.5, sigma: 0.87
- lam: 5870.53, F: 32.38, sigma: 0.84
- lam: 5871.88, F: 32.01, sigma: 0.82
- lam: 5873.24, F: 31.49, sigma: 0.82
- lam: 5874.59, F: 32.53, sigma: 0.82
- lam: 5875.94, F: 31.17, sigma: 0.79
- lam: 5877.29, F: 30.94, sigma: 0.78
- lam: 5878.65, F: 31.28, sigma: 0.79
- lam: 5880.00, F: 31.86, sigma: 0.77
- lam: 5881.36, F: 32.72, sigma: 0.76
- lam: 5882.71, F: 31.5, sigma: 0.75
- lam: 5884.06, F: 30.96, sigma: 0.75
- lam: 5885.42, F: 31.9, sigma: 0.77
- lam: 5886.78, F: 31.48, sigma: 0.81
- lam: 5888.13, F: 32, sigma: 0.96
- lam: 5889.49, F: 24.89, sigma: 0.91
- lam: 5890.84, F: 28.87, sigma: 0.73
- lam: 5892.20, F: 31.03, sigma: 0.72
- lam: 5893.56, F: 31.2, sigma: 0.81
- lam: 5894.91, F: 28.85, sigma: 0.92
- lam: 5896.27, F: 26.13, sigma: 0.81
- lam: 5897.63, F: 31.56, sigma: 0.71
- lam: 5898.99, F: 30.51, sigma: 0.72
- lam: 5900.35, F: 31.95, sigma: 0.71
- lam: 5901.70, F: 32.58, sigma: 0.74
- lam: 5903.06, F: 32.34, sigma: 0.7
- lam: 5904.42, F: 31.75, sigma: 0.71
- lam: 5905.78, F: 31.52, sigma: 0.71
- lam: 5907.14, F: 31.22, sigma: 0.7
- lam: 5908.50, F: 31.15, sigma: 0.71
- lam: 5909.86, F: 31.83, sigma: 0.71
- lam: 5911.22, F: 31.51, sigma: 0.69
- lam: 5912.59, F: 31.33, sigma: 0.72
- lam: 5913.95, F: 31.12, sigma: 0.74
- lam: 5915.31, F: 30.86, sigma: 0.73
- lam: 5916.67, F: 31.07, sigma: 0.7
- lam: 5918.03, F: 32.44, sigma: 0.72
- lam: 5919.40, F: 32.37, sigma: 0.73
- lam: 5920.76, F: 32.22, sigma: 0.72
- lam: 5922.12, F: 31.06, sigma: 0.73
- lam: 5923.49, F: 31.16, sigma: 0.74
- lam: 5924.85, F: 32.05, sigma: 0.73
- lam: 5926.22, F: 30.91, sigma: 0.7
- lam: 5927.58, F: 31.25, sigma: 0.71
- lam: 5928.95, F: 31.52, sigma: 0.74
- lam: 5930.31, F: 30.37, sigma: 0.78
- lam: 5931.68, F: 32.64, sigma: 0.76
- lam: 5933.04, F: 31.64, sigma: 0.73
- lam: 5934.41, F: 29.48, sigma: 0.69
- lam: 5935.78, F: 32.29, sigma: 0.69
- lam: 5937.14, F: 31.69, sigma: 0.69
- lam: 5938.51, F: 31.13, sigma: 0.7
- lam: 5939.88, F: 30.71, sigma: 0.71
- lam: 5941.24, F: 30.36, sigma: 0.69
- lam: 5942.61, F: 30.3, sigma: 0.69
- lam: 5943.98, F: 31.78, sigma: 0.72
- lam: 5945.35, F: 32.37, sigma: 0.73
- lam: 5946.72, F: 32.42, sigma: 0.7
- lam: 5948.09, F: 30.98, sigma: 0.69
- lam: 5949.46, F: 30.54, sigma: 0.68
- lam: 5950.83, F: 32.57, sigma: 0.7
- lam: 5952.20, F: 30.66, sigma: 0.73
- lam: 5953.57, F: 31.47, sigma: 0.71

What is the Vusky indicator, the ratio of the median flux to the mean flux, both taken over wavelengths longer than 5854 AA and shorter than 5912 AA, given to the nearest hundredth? 1.01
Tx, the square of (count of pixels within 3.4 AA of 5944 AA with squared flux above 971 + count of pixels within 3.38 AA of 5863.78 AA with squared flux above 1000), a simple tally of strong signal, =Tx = 36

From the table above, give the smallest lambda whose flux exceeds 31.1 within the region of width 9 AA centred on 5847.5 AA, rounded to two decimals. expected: 5843.56 AA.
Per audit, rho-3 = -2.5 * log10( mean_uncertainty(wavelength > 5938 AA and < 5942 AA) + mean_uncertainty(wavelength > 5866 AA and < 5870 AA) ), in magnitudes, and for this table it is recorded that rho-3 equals -0.50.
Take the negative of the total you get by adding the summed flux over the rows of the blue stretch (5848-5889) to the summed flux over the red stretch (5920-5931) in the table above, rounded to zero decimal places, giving -1201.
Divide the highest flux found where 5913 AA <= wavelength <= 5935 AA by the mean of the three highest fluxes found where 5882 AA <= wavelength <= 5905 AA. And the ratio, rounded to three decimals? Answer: 1.010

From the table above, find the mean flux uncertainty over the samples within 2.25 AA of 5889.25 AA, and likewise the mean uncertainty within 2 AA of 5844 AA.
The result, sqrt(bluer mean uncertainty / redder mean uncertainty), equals 1.13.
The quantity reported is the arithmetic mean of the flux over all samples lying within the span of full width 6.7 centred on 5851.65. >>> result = 31.9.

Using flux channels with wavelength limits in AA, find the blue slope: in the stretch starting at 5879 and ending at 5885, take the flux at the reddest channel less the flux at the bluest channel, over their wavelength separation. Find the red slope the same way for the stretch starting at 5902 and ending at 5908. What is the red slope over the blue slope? 1.2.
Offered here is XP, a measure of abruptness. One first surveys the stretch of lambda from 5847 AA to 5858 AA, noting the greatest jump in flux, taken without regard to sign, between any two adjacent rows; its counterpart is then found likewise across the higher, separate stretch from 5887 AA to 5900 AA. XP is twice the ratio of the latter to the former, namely 6.7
